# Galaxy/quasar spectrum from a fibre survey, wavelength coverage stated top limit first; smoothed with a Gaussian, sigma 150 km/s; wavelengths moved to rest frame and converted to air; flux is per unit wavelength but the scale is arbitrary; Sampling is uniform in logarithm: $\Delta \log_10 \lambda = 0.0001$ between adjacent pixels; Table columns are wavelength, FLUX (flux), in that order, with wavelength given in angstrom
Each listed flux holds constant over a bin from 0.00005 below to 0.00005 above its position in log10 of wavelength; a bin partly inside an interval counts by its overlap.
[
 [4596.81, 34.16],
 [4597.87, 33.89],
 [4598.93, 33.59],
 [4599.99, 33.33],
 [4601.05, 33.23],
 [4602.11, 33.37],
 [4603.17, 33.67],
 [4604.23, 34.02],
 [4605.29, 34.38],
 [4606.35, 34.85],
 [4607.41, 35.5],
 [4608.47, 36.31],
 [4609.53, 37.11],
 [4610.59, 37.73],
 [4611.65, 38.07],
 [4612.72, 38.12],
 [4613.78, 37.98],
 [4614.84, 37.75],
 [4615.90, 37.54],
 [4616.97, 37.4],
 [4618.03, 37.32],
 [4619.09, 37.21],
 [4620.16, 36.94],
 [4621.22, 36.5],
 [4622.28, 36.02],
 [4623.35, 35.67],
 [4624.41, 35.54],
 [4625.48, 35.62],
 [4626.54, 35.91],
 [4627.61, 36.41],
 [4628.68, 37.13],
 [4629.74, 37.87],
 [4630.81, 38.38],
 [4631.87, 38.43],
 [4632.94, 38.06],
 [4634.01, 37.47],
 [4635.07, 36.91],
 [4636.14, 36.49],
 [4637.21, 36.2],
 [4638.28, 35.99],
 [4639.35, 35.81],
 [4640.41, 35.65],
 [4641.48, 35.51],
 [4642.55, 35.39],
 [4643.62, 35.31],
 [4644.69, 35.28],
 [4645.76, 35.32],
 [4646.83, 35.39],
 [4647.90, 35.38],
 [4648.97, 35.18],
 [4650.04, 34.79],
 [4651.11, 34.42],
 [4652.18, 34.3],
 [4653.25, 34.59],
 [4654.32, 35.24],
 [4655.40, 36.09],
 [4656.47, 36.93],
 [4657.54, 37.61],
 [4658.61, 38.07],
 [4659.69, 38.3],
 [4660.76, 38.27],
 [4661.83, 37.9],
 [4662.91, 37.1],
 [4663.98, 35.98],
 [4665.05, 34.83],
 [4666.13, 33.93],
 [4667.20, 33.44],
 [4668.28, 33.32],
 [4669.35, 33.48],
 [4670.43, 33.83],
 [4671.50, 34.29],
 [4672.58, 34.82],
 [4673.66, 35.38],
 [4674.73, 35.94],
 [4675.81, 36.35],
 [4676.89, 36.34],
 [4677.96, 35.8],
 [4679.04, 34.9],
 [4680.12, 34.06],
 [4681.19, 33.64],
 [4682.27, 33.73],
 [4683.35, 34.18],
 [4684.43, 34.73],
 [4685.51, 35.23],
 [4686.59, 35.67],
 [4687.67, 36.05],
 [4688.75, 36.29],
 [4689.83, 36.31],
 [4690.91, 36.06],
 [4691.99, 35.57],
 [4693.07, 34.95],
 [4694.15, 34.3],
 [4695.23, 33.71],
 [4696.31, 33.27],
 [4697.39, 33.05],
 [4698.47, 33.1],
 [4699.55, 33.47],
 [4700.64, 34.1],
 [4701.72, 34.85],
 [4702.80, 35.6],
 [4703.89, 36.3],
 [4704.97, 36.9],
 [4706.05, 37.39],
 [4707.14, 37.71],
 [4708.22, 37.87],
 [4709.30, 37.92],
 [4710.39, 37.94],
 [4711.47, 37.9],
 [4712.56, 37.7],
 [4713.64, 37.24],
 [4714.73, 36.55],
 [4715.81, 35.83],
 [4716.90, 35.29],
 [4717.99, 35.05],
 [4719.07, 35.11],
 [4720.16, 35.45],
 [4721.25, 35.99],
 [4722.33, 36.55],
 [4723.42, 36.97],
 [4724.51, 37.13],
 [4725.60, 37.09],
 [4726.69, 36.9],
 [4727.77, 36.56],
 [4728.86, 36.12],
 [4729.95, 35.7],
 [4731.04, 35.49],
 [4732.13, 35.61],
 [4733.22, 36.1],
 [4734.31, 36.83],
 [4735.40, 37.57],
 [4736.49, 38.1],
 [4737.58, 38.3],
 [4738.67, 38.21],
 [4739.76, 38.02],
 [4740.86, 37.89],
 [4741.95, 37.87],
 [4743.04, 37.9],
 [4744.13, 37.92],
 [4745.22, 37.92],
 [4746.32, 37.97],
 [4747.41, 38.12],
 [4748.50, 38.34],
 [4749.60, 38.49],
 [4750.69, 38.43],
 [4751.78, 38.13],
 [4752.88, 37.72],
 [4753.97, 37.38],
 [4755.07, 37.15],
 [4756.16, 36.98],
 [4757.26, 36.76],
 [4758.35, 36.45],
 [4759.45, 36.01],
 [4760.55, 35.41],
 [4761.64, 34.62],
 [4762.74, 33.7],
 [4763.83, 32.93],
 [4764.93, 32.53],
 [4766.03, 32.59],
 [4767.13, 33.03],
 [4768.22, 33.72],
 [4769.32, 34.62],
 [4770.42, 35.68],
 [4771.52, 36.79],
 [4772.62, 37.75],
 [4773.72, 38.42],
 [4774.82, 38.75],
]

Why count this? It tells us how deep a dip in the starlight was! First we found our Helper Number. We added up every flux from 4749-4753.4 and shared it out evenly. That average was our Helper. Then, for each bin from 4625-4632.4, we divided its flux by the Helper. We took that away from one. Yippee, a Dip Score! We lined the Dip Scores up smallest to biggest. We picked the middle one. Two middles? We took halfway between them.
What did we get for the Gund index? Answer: 0.03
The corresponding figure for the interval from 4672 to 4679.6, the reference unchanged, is 0.06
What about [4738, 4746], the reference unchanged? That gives 0.01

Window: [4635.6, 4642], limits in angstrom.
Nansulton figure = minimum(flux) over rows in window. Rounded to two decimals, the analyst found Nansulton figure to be 35.51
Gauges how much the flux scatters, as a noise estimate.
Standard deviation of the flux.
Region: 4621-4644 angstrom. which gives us 1.0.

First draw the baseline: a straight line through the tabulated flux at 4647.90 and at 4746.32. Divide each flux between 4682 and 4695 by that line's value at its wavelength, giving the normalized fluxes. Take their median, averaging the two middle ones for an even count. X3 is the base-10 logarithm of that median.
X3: -0.013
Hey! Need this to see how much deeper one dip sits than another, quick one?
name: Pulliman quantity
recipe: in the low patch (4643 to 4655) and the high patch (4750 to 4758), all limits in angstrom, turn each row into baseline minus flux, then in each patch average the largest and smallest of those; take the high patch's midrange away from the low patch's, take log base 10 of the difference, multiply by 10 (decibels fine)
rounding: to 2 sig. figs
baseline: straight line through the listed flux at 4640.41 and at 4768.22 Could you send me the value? 6.4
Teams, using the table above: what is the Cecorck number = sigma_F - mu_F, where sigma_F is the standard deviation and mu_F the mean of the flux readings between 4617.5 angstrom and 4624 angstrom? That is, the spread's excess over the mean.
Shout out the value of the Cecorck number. -36.0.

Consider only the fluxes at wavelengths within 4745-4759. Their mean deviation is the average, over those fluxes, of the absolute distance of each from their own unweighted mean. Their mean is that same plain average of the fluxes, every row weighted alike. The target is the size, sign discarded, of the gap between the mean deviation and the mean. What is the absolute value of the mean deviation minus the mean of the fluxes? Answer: 37.1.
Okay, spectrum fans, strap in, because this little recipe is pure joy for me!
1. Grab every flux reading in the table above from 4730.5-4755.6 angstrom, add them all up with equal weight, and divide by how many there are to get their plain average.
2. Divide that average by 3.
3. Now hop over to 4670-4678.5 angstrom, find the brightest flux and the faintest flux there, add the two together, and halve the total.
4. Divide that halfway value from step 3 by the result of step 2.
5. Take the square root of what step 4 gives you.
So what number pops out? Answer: 1.67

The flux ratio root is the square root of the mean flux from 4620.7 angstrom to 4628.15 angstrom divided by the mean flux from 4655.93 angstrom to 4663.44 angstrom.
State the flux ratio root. 0.98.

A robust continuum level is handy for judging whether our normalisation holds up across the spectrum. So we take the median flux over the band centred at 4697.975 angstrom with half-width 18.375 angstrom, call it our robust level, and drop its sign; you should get 35.6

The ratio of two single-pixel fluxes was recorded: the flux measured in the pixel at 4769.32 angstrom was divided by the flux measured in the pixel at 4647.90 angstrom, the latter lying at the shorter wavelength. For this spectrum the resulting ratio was 0.98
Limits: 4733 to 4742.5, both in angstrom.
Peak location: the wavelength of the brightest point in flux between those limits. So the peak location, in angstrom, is 4737.58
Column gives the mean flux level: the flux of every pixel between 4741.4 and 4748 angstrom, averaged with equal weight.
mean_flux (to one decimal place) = 38.0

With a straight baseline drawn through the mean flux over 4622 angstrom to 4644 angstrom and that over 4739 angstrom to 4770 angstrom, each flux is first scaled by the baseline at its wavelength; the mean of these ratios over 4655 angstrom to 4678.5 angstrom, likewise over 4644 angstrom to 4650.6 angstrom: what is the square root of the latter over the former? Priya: 0.99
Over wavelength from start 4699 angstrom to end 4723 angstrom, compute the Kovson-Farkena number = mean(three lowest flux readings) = 34.1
